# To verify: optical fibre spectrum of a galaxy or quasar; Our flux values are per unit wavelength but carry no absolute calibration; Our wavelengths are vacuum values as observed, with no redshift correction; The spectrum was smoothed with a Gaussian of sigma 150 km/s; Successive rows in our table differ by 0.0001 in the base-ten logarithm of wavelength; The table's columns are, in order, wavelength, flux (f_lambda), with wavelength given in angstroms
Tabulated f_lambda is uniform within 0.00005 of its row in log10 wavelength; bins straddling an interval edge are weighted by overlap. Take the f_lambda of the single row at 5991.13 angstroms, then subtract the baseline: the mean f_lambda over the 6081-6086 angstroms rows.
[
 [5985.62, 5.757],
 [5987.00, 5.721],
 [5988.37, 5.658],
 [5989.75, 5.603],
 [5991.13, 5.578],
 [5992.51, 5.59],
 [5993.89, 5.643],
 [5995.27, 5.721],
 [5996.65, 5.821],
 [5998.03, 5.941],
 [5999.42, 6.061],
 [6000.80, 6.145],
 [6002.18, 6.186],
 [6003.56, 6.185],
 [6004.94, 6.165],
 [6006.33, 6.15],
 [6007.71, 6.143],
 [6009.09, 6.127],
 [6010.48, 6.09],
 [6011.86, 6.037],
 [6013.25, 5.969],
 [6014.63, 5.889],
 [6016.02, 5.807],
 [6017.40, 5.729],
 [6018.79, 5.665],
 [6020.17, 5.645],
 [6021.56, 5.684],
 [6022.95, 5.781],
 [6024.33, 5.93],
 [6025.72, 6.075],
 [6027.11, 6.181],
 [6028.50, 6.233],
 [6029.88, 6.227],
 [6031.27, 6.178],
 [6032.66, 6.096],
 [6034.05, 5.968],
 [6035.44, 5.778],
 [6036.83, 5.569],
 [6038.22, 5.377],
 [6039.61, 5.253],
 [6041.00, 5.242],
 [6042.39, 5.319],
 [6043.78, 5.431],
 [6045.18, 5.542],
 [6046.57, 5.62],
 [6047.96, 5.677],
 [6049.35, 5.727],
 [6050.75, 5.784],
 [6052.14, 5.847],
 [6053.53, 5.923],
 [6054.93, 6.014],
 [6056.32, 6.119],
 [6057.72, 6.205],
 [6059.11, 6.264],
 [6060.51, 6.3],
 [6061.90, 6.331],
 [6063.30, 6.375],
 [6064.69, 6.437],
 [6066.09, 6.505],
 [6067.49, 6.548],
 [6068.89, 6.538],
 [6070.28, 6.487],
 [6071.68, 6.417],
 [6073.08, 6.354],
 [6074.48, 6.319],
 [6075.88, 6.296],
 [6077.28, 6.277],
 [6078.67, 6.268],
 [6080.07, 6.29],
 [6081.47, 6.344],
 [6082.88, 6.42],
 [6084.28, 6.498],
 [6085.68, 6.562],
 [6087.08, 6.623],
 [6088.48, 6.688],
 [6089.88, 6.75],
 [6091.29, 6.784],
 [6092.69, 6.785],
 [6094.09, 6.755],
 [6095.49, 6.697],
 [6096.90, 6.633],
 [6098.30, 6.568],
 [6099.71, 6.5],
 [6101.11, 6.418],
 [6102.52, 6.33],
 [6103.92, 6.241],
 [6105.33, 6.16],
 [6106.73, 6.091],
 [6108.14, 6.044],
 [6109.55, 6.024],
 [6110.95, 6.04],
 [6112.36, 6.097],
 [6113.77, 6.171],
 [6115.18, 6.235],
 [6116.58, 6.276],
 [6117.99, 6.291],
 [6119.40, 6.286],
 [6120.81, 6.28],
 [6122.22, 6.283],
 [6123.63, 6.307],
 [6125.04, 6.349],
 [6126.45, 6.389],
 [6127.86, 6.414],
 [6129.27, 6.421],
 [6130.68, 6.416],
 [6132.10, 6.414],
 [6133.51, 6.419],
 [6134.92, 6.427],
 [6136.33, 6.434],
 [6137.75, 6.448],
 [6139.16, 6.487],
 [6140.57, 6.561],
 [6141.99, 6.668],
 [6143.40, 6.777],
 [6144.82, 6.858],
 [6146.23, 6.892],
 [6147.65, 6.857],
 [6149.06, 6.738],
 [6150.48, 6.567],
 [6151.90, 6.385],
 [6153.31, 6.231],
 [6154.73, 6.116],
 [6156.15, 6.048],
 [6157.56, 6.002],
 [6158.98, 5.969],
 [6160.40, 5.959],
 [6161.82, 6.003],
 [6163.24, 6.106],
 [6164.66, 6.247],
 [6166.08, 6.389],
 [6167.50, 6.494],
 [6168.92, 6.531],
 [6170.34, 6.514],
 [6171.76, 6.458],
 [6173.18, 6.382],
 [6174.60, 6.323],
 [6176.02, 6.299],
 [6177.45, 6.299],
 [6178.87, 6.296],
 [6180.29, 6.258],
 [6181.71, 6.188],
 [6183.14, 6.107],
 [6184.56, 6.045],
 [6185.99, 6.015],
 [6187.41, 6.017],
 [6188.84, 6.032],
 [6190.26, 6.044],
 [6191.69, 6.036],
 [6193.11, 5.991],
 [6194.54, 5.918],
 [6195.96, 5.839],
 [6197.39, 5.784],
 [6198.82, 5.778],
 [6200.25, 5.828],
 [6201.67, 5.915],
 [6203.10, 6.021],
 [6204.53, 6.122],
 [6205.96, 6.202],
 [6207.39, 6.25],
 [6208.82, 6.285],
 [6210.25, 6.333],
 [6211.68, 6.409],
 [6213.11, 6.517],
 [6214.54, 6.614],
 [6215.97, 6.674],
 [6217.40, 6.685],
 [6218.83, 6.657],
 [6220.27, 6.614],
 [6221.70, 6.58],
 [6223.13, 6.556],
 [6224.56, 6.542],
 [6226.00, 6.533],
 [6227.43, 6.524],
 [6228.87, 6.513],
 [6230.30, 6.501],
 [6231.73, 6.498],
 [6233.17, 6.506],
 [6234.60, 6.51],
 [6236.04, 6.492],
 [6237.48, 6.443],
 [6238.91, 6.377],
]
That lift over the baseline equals -0.9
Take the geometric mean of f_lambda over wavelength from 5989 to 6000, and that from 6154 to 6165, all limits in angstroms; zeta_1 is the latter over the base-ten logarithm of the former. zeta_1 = 7.98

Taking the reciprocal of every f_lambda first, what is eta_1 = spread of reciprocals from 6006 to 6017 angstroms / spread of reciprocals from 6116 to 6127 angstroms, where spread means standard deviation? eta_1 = 3.5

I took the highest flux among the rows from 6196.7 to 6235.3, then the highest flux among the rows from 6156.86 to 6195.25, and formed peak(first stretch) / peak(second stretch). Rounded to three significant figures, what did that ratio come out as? 1.02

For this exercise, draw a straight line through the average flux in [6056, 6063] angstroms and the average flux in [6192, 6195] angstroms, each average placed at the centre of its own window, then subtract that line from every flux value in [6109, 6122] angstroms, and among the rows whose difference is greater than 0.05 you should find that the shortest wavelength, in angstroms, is 6115.18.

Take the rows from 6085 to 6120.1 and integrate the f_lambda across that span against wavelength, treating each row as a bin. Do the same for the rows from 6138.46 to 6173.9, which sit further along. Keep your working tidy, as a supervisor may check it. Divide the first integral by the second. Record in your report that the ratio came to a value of 0.99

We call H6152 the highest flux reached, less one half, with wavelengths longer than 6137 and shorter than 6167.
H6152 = 6.39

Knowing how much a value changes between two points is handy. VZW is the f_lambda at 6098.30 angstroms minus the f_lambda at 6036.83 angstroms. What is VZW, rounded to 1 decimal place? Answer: 1.0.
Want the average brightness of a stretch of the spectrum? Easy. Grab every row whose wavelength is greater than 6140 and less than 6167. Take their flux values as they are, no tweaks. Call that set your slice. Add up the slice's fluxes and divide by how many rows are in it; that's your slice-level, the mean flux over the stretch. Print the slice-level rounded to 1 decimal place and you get 6.4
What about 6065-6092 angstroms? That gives 6.5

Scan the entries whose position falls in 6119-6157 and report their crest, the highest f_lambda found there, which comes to 6.892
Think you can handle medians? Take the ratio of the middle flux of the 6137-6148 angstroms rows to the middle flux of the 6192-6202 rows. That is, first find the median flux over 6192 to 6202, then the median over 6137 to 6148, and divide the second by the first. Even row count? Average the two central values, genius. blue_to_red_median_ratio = 1.15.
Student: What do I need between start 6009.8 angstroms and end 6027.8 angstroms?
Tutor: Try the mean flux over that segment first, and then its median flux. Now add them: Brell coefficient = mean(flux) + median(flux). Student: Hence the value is 11.8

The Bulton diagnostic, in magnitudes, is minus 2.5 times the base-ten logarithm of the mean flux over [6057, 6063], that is -1.99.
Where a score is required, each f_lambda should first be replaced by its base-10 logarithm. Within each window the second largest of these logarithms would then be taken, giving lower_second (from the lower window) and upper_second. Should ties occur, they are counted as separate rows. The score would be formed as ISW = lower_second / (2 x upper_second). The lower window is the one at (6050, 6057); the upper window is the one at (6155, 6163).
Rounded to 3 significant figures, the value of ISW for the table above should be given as 0.501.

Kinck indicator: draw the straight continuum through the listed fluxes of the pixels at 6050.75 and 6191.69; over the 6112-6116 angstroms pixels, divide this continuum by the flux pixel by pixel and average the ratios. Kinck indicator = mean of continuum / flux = 0.956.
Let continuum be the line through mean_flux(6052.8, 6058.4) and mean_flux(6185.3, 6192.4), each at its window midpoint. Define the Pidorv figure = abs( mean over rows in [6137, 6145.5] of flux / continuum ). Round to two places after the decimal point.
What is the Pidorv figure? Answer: 1.10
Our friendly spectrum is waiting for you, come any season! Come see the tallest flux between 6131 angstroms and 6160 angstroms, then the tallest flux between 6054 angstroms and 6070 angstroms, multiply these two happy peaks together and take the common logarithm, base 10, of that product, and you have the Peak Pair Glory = 1.65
